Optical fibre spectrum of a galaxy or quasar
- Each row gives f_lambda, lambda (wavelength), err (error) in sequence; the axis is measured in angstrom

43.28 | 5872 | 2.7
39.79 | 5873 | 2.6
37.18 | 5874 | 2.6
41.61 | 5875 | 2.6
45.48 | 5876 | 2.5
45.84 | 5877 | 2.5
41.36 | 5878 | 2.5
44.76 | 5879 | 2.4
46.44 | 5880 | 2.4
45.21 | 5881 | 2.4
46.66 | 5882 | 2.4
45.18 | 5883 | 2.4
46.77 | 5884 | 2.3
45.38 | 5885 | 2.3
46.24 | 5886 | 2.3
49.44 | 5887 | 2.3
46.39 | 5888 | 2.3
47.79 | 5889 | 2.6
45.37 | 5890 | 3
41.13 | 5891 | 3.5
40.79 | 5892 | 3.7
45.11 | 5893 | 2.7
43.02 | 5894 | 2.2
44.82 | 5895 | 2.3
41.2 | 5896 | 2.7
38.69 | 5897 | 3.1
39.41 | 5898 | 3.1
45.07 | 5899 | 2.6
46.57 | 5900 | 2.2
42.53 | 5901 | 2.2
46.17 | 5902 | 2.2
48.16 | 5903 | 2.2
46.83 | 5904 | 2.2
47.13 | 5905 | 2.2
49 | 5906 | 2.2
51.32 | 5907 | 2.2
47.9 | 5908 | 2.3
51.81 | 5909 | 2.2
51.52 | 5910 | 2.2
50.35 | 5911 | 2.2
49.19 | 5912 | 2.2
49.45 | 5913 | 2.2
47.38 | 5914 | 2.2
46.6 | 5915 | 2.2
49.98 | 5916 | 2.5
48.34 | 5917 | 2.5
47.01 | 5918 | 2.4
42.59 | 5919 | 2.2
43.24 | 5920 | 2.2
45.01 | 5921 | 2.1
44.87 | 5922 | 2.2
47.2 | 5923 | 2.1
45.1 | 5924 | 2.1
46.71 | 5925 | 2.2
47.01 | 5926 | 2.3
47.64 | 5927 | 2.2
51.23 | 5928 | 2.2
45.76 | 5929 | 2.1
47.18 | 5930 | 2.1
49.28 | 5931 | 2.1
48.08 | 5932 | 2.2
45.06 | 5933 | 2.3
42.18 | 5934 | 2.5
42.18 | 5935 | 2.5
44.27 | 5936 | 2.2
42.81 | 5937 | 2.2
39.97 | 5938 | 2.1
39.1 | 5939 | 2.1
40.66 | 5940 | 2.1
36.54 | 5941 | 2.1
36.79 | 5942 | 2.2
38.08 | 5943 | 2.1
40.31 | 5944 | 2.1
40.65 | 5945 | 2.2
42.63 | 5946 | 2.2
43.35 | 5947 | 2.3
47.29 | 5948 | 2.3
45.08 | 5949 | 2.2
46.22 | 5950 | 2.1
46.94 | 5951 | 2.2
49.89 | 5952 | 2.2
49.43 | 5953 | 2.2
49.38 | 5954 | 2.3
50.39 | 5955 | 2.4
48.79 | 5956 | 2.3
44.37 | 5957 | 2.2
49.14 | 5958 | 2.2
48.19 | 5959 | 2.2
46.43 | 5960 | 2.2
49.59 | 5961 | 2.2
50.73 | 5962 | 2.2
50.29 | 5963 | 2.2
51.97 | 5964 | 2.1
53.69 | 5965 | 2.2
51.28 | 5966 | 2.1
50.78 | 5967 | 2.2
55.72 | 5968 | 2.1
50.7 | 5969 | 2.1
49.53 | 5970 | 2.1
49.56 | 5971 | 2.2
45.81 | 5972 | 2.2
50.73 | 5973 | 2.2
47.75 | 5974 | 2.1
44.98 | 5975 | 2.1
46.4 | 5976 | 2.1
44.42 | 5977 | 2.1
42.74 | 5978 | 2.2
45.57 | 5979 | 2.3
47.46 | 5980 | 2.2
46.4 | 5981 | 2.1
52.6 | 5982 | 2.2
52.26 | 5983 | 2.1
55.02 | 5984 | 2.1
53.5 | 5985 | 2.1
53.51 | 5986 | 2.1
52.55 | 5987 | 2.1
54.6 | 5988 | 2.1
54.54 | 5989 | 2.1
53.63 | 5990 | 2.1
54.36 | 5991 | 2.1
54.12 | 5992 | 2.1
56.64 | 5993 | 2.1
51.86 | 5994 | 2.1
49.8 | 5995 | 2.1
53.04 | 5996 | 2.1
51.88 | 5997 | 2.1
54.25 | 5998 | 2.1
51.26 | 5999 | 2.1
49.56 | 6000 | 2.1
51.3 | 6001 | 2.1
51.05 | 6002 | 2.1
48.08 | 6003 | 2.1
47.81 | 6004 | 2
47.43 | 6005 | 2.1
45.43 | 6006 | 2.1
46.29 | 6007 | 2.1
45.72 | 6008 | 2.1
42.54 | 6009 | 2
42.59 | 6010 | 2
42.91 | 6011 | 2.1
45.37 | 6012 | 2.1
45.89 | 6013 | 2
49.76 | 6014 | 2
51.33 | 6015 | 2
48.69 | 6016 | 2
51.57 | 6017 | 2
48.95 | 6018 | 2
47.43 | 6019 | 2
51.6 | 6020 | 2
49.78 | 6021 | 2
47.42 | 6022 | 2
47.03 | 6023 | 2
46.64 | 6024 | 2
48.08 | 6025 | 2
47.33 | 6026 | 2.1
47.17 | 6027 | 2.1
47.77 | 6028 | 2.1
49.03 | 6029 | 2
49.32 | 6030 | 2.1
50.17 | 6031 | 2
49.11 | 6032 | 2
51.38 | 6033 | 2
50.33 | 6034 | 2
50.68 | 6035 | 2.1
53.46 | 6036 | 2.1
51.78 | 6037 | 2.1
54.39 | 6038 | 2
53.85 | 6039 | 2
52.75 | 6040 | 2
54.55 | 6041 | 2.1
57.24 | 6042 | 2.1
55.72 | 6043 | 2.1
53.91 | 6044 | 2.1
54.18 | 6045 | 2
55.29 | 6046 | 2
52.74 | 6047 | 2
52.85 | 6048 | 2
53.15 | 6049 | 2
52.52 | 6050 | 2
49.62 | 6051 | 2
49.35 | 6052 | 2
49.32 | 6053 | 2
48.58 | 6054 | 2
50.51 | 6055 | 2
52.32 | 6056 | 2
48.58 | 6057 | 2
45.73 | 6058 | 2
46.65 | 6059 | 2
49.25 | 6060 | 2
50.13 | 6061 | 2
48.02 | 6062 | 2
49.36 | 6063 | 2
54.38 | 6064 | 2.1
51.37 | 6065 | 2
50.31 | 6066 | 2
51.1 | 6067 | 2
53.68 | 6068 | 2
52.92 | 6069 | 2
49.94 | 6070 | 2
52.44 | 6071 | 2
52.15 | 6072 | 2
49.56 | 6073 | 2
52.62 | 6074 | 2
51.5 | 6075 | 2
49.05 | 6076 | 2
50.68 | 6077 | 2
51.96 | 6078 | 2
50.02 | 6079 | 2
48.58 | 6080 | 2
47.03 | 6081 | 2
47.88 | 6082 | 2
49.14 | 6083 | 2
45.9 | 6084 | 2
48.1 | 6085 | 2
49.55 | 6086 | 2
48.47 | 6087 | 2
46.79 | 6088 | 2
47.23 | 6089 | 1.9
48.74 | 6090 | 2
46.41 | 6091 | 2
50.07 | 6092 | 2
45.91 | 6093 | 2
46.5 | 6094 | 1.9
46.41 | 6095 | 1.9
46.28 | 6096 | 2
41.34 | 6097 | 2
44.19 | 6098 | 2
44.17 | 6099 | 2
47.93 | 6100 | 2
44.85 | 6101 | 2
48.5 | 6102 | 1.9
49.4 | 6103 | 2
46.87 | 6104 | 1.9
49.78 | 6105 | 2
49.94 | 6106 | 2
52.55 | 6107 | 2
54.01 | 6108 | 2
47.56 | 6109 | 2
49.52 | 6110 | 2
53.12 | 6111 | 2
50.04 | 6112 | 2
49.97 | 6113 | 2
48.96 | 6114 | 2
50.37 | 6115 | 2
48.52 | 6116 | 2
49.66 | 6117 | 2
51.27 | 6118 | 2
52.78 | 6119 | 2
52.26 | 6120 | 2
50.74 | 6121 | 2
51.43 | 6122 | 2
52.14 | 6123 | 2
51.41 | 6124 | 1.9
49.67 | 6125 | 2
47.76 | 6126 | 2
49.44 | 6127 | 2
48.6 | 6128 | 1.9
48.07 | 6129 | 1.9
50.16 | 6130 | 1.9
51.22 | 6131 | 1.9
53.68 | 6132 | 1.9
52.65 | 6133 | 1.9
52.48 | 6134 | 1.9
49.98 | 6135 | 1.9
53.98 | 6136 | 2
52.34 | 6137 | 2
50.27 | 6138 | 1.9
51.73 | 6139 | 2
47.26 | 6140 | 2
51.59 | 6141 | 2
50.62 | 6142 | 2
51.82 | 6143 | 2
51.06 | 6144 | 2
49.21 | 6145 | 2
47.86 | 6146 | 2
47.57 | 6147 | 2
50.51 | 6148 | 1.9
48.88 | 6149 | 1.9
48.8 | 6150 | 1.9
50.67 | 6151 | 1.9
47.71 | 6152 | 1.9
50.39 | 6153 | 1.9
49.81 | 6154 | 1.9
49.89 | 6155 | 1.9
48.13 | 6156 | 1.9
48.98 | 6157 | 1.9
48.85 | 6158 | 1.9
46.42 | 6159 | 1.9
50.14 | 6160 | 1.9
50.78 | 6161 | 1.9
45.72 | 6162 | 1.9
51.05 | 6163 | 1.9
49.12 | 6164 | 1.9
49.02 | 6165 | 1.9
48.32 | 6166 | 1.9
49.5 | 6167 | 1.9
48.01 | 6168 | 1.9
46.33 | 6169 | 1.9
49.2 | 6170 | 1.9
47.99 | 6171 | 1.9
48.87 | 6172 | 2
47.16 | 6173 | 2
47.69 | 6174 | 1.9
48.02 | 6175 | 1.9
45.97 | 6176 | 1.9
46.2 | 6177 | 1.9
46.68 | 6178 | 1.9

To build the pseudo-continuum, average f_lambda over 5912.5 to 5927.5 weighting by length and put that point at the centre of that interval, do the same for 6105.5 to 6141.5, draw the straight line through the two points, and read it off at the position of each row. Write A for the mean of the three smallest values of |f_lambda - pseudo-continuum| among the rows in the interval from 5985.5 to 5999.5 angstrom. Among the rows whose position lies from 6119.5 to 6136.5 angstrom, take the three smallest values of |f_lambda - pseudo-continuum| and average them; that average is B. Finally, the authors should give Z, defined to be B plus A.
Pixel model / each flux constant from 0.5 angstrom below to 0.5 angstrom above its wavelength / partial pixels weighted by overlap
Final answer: 3.2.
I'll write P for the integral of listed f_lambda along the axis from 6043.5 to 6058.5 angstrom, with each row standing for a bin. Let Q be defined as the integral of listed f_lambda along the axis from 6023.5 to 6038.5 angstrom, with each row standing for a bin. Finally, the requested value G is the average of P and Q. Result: 758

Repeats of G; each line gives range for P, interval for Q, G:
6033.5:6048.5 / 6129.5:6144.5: 787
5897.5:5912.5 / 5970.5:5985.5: 719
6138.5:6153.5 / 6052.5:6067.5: 746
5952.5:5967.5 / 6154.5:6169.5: 737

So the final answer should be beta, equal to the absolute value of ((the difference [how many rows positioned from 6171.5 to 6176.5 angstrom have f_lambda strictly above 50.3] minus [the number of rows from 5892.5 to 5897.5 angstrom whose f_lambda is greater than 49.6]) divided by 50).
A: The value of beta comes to 0.00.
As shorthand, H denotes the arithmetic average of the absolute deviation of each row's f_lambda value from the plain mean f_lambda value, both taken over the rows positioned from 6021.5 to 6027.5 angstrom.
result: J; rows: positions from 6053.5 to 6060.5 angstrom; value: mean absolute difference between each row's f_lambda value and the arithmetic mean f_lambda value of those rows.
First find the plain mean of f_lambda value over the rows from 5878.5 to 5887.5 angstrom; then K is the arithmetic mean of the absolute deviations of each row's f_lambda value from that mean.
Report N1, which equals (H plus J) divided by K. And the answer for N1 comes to 2.0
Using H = 0.3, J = 1.62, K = 0.98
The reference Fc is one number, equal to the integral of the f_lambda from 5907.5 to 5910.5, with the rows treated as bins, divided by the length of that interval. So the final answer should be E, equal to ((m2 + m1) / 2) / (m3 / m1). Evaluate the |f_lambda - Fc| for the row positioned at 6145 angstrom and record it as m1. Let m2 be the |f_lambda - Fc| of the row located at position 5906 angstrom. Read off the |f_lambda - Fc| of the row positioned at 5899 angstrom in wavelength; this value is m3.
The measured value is 0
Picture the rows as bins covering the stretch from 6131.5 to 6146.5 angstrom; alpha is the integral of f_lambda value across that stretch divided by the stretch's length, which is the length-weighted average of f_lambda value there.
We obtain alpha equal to 51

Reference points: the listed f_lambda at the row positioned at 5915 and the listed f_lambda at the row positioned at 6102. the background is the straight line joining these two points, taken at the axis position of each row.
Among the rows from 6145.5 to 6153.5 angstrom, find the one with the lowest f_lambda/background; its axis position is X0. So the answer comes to 6147 angstrom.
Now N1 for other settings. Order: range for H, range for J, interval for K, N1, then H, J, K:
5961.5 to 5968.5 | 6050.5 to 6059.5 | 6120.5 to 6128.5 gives 2.3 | 1.5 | 1.40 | 1.28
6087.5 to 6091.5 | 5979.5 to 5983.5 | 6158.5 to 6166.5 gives 2.3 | 0.7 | 2.75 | 1.50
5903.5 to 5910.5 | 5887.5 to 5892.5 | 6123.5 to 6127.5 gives 4.7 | 1.9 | 2.67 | 0.97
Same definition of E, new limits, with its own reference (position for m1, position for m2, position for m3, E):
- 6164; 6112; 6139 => 1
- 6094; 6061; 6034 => 102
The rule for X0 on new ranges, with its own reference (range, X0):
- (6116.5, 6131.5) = 6126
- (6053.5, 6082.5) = 6058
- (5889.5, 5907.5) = 5897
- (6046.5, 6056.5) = 6054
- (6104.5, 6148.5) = 6140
